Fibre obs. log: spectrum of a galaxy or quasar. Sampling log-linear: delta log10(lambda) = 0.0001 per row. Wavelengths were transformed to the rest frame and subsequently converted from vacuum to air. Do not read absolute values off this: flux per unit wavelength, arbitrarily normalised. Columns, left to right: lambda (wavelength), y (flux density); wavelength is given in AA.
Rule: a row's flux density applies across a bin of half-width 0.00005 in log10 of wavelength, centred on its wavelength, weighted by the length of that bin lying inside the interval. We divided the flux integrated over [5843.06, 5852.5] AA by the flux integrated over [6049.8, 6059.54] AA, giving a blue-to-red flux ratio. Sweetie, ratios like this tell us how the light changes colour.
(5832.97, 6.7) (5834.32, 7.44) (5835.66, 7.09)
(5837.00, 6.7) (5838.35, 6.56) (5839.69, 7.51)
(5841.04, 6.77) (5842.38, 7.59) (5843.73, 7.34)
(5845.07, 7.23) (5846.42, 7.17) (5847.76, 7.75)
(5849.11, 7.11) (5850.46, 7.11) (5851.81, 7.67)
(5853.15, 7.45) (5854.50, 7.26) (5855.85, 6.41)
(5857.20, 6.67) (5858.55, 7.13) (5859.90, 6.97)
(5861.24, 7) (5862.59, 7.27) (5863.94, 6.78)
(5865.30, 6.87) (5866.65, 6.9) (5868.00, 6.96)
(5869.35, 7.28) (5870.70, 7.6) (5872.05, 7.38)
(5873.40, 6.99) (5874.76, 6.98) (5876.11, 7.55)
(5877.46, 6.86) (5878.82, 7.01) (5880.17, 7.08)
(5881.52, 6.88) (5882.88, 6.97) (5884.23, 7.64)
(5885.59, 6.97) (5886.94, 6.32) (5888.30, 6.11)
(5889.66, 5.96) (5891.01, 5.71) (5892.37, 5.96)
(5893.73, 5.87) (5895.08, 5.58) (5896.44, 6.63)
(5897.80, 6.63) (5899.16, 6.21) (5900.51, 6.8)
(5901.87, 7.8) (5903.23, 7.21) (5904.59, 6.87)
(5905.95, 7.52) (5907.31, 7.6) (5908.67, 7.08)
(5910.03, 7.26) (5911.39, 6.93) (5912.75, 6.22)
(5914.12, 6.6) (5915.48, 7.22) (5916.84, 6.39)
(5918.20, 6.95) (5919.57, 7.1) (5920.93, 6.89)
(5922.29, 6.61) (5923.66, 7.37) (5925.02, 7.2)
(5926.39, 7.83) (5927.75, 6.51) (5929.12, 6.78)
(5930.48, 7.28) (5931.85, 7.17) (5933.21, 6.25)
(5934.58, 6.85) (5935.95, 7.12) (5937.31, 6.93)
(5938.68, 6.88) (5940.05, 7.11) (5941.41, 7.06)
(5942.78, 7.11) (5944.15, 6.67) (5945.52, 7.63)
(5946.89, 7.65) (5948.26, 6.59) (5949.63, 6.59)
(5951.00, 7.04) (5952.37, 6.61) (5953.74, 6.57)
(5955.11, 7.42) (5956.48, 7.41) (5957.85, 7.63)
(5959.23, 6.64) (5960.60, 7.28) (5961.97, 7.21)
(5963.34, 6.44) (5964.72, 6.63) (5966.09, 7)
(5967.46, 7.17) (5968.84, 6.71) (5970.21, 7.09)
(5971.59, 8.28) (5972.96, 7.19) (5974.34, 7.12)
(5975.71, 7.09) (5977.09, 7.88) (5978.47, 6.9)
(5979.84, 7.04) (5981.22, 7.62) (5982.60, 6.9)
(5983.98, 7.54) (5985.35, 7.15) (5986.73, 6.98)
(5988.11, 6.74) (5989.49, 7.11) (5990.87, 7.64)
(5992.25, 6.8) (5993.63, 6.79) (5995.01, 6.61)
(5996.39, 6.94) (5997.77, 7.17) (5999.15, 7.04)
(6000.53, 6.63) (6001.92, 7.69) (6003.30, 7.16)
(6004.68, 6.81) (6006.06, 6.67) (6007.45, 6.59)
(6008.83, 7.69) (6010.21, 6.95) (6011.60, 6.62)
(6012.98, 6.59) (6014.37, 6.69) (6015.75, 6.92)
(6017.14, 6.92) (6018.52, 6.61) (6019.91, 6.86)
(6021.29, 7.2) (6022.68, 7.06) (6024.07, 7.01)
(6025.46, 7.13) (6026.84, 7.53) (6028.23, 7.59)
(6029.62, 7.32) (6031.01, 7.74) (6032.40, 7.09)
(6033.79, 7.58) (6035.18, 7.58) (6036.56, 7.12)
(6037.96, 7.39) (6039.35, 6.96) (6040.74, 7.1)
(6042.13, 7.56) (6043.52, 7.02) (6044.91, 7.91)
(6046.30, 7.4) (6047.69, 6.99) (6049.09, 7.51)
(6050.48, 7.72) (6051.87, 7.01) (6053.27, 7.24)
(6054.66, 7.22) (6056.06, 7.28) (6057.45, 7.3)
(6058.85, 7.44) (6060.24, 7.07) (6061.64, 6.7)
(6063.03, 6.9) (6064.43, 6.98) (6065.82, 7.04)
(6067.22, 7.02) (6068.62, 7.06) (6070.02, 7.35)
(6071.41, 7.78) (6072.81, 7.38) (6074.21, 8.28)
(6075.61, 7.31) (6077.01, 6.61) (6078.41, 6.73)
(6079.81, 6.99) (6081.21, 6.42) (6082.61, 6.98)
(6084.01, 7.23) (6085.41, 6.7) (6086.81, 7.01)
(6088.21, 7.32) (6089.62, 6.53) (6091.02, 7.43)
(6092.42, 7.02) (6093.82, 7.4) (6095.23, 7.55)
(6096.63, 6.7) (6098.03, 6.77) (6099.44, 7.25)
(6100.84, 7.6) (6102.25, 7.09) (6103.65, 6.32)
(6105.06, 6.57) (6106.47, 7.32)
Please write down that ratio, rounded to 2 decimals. 0.97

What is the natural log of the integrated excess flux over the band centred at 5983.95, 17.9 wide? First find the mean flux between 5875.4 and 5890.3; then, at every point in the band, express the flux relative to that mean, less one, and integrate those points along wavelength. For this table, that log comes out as -0.14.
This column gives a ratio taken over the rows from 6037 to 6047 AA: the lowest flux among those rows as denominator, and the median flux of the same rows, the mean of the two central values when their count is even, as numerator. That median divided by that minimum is 1.06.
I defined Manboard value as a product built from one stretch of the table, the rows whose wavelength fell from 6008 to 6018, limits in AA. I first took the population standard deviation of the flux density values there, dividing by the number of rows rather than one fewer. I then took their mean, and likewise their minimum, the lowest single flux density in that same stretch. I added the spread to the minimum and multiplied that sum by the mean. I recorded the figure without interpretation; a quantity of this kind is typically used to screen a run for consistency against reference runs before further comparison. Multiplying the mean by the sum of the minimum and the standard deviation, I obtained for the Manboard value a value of 48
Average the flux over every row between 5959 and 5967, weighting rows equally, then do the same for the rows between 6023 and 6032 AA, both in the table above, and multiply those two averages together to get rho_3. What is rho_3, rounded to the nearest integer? 51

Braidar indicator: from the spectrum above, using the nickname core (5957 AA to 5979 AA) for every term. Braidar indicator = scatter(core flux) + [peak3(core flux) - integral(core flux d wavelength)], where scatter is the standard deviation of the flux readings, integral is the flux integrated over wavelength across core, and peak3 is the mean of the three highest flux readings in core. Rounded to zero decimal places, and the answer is -149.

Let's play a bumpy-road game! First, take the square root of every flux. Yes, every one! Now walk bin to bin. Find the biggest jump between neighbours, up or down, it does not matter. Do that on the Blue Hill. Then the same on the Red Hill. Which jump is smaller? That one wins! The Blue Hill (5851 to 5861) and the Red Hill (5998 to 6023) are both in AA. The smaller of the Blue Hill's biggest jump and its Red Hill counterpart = 0.163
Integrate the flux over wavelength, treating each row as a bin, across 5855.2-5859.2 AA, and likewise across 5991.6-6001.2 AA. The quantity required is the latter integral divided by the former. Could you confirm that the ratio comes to 2.4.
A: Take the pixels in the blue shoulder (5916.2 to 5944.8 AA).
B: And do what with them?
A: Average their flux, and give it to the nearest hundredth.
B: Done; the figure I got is 6.96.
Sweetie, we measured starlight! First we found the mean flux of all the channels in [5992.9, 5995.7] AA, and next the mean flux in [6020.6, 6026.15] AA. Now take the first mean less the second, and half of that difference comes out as -0.20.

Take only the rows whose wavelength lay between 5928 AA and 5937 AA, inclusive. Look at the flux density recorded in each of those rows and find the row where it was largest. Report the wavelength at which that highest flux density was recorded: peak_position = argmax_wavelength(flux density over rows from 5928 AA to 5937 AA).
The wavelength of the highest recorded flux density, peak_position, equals 5930.48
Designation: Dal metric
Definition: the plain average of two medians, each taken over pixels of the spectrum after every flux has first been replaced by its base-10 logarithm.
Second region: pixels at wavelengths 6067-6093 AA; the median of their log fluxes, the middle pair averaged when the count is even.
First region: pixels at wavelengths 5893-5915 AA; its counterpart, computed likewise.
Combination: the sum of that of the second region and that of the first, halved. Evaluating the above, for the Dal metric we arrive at 0.841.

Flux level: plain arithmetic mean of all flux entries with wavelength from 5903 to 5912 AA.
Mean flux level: 7.21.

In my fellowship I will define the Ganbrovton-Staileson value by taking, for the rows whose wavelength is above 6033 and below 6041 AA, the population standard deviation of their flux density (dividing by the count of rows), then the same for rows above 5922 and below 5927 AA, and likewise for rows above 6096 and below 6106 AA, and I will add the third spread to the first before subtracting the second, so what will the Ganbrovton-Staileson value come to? 0.21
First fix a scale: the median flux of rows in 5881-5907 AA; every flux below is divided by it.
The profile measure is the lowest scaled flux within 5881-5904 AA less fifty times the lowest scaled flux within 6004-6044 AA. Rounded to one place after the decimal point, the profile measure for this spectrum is -48.9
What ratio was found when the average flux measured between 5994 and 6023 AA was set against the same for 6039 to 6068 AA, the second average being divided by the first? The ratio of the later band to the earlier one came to 1.04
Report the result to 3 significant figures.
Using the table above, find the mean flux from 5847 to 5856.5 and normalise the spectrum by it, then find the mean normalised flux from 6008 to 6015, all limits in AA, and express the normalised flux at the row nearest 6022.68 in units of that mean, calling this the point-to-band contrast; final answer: 1.02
